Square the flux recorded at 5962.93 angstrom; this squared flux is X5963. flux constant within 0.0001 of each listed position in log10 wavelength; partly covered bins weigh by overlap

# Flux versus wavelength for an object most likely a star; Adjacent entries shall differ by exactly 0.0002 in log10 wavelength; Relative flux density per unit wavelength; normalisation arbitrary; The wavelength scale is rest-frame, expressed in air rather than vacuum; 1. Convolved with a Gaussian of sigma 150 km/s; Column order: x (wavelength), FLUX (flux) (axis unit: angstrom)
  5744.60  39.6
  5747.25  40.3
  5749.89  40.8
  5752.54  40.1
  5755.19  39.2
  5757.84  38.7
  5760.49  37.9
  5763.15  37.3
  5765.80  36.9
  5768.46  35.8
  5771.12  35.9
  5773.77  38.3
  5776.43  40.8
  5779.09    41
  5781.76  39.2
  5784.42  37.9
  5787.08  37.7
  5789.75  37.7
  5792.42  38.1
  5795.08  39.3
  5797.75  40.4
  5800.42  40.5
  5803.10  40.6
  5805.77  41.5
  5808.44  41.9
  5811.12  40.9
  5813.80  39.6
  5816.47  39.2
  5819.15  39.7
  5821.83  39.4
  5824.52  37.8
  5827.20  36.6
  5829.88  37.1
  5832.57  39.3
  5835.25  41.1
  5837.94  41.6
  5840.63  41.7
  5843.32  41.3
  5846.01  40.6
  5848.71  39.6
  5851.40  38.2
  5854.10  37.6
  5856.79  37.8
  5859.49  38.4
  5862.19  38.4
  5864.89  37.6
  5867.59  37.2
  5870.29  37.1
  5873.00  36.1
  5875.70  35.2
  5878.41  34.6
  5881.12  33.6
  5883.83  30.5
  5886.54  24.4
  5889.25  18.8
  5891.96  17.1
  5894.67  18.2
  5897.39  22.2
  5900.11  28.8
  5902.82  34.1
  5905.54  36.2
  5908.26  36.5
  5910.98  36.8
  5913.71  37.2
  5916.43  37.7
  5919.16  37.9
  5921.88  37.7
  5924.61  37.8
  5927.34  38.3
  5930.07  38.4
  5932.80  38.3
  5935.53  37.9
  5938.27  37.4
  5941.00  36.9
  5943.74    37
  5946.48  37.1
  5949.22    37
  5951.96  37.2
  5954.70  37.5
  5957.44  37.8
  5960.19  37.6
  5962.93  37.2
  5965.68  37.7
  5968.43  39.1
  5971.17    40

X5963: 1384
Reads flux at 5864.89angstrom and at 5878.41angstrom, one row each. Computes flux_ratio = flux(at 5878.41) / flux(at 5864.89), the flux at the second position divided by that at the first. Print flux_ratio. 0.92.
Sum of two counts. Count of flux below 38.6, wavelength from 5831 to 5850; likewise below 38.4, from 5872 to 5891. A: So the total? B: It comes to 7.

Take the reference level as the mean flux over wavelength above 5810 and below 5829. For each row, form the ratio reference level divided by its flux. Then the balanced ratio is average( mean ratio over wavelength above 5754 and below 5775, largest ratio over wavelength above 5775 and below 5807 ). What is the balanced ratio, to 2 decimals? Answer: 1.04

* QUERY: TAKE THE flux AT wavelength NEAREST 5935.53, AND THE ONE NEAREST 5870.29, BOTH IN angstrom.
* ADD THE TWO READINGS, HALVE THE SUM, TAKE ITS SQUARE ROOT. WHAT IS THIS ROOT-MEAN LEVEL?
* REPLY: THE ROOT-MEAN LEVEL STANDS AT 6.12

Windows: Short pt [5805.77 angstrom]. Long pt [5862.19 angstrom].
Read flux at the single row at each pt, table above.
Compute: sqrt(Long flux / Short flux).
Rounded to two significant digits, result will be 0.96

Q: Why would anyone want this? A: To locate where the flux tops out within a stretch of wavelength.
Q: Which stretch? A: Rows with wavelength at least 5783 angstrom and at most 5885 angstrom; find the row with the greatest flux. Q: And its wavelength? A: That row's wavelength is 5808.44 angstrom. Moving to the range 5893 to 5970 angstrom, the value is 5968.43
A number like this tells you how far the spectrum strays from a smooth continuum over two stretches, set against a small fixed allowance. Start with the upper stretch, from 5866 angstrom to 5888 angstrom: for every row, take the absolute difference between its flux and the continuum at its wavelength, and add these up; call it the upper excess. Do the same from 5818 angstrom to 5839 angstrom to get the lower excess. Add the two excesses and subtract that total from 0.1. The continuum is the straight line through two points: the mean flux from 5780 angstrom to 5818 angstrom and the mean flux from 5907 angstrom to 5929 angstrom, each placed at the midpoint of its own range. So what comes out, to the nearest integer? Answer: -49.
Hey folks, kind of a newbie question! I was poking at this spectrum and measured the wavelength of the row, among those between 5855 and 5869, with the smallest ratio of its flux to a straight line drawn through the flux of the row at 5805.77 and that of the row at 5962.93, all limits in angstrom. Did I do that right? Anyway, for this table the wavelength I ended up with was 5867.59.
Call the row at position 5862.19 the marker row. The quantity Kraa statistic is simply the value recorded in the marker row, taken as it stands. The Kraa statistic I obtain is 38.4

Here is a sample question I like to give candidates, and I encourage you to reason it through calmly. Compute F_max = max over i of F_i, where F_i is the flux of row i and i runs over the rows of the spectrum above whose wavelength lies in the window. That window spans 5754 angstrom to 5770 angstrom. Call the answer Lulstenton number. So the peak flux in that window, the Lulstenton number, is 39.2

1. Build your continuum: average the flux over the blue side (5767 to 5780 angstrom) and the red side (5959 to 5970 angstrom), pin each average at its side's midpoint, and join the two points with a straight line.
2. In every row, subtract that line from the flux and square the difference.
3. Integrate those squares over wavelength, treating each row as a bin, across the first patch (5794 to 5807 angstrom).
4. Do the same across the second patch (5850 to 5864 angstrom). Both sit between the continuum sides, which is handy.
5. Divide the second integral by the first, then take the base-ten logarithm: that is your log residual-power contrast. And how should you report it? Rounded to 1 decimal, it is -1.6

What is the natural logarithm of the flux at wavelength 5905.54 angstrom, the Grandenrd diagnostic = 3.59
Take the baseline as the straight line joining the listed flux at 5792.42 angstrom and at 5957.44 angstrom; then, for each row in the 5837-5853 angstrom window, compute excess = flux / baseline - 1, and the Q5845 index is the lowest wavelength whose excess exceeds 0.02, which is 5837.94 angstrom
